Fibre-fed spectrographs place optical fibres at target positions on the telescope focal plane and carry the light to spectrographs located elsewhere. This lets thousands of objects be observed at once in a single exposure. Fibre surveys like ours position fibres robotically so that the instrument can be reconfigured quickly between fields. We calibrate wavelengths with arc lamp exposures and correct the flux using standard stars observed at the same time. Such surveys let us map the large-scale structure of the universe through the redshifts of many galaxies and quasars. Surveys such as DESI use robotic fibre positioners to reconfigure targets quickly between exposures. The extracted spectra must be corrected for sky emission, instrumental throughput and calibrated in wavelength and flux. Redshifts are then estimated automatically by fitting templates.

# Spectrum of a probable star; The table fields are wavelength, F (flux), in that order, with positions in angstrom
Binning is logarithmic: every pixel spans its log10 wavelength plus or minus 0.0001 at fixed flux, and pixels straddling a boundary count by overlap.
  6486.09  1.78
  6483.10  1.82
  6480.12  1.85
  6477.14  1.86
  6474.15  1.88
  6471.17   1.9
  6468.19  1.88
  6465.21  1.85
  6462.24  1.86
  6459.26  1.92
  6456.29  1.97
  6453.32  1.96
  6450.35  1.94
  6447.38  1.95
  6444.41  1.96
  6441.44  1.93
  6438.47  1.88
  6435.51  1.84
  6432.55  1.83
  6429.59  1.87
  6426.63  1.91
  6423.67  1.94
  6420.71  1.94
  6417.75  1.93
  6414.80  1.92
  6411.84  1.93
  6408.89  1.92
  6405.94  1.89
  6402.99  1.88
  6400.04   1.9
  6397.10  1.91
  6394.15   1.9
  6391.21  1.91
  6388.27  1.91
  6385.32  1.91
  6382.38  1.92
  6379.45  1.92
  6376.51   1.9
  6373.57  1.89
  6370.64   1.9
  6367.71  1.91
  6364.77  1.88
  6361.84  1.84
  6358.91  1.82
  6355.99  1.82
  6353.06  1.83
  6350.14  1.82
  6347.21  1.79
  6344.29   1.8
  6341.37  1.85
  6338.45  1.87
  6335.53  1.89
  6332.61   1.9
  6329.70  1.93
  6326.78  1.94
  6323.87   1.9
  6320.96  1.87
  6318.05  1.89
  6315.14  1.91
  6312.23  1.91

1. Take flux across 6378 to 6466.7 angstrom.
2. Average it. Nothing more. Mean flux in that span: 1.91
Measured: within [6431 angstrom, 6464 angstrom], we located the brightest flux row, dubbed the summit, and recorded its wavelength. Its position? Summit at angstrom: 6456.29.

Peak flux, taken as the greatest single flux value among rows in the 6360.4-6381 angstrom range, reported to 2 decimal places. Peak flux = 1.92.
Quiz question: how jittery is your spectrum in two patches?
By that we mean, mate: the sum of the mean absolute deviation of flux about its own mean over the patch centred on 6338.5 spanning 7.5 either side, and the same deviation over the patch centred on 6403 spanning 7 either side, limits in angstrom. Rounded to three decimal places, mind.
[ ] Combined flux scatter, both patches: 0.042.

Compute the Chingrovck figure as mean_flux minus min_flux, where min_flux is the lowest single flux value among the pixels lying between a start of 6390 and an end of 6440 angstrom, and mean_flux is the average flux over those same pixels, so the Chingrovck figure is 0.0700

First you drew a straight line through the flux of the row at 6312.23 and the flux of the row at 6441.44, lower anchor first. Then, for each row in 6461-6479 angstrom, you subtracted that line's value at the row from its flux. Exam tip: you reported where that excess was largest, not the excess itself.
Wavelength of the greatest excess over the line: 6471.17 angstrom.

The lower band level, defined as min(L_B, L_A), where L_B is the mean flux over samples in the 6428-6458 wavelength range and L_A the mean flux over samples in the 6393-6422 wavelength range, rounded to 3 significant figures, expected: 1.91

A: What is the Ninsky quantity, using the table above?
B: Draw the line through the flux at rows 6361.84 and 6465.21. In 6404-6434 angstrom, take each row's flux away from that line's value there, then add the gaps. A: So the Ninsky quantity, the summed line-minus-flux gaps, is -0.62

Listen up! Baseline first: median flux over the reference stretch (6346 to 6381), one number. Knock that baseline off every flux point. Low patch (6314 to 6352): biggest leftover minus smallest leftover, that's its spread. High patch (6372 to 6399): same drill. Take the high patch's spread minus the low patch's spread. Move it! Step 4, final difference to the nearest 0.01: -0.12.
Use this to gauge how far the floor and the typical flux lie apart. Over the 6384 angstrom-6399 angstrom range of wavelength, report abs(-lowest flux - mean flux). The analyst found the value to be 3.81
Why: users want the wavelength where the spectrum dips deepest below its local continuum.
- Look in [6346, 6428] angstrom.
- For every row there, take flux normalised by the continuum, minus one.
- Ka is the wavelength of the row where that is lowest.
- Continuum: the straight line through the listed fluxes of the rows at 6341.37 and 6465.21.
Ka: 6347.21 angstrom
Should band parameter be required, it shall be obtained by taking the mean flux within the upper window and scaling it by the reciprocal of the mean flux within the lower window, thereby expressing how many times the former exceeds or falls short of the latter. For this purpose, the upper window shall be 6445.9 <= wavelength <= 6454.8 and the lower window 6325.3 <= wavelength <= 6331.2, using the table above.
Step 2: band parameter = 1.01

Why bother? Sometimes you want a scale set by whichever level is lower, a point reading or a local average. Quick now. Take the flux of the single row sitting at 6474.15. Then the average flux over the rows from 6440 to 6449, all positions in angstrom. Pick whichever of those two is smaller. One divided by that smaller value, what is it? 0.532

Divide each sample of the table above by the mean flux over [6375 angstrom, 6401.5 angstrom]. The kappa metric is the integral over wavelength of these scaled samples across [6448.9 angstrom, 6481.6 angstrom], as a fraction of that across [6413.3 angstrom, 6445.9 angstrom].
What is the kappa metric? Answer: 1.00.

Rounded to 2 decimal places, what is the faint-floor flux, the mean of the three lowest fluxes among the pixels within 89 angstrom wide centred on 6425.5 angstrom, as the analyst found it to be 1.84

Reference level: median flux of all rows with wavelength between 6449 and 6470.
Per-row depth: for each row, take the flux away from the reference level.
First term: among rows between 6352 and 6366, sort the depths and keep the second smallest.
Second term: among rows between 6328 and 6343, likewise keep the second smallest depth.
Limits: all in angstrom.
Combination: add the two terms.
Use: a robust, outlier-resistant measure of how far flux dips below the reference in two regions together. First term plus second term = 0.10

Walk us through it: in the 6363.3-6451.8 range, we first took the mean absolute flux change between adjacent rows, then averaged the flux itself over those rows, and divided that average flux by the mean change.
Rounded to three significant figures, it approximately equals 115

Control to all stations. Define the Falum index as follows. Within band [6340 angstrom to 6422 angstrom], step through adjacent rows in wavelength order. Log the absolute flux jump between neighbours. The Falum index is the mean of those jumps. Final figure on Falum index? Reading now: 0.014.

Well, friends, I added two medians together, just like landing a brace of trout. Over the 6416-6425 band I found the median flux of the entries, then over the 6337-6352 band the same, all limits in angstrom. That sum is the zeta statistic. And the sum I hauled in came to 3.76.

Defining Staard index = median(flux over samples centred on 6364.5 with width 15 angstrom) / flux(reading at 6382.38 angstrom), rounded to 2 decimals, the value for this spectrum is 0.98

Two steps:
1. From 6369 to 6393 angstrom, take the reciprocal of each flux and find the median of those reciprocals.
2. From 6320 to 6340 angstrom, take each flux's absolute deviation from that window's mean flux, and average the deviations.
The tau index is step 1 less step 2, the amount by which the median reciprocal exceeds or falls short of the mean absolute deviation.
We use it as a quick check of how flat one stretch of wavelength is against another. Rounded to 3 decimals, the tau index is 0.504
